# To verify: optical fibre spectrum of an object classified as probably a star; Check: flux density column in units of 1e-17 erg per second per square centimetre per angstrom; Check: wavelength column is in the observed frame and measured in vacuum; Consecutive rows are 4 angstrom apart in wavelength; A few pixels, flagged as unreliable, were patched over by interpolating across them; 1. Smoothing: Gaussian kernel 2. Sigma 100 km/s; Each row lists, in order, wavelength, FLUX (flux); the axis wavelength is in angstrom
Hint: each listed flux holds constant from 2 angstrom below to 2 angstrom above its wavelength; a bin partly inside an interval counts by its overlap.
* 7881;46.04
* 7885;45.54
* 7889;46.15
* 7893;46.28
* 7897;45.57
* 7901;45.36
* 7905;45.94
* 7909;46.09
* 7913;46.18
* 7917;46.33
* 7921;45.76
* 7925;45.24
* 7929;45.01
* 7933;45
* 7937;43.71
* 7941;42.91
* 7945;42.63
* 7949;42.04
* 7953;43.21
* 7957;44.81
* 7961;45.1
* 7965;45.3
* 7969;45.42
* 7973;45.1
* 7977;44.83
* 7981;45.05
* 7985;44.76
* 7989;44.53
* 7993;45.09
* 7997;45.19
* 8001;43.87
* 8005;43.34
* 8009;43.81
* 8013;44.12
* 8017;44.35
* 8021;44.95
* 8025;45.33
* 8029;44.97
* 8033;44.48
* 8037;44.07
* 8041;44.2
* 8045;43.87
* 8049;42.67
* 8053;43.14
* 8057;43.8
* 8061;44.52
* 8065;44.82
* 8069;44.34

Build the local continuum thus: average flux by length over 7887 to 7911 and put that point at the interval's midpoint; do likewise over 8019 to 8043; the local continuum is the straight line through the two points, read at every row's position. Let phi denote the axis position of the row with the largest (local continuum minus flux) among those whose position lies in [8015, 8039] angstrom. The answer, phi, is 8037 angstrom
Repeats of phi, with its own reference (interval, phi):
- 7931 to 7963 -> 7949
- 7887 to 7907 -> 7901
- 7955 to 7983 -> 7957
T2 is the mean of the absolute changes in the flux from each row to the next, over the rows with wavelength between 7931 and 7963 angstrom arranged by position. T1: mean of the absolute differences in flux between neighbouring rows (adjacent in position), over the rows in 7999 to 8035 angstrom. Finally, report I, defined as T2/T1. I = 2.0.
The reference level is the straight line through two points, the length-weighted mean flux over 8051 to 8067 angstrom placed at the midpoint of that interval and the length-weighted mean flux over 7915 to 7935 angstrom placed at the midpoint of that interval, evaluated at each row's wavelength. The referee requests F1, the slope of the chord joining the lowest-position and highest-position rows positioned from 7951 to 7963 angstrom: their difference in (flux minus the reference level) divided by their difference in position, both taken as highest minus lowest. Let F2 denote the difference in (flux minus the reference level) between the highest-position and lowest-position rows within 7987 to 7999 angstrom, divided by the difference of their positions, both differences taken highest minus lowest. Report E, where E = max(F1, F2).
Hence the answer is 0.247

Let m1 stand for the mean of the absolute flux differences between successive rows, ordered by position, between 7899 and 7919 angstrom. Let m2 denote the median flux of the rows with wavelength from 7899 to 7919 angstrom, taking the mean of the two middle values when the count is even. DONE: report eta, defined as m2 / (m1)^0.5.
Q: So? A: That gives 94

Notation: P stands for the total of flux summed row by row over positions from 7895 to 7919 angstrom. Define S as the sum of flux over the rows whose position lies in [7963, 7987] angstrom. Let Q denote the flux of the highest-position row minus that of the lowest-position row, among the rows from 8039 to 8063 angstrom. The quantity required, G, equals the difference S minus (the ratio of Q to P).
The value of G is 270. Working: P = 275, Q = 0.3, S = 270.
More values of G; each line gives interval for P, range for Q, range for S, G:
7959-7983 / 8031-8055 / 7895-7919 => 275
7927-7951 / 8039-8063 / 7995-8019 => 265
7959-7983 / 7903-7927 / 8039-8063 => 262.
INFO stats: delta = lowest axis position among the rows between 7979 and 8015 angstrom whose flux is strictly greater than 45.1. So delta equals 7997 angstrom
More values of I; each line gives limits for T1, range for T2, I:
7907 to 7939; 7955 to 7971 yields 0.5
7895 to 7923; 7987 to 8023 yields 1.8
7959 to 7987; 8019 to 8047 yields 1.5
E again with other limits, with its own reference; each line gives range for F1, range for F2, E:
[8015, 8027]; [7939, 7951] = 0.133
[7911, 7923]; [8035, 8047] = -0.015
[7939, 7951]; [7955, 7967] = 0.072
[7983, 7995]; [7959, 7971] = 0.052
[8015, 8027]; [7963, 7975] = 0.133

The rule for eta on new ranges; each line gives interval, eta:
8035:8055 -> 60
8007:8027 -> 72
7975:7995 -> 79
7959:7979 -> 95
